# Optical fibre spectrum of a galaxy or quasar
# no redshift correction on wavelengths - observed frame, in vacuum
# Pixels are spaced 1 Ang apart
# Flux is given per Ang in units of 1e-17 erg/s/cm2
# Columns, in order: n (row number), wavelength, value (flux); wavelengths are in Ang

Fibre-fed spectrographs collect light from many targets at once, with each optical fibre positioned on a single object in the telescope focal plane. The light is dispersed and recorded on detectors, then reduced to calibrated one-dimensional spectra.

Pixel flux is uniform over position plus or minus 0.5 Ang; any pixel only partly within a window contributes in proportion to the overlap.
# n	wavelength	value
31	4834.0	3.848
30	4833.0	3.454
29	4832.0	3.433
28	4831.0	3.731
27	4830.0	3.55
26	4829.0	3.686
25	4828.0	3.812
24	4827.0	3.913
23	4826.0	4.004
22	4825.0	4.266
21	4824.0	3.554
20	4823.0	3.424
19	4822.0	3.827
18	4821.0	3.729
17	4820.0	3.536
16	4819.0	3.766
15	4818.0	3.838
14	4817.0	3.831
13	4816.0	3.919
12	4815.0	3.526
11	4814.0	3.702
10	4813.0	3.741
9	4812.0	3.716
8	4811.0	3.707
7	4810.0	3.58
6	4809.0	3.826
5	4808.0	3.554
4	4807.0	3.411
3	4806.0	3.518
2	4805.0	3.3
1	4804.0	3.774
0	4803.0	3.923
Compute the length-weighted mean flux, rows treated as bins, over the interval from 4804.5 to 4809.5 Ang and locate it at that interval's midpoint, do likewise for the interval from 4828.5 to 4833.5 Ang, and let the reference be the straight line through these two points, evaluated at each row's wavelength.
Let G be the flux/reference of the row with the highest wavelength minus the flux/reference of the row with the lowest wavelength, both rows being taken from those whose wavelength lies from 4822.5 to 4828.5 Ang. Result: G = 0.11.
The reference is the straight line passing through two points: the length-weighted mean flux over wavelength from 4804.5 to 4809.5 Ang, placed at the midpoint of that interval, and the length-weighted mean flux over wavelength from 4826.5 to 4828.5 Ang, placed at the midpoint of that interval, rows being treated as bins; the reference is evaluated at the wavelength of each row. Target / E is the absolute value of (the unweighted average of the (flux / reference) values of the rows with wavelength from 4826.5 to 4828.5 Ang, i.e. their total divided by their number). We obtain 1.00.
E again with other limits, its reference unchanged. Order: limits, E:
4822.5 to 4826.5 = 1.00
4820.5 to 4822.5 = 1.00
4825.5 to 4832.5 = 0.96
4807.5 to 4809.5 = 1.04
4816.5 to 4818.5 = 1.04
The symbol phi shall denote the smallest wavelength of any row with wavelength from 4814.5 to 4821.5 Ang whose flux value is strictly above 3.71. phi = 4816.0 Ang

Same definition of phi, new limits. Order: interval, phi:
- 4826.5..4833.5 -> 4827.0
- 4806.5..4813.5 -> 4809.0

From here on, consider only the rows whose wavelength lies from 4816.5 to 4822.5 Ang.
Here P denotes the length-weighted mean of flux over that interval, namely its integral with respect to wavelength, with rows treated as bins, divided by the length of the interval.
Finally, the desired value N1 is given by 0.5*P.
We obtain 1.88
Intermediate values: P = 3.75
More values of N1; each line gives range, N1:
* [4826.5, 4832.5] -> 1.84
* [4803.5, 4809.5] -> 1.78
